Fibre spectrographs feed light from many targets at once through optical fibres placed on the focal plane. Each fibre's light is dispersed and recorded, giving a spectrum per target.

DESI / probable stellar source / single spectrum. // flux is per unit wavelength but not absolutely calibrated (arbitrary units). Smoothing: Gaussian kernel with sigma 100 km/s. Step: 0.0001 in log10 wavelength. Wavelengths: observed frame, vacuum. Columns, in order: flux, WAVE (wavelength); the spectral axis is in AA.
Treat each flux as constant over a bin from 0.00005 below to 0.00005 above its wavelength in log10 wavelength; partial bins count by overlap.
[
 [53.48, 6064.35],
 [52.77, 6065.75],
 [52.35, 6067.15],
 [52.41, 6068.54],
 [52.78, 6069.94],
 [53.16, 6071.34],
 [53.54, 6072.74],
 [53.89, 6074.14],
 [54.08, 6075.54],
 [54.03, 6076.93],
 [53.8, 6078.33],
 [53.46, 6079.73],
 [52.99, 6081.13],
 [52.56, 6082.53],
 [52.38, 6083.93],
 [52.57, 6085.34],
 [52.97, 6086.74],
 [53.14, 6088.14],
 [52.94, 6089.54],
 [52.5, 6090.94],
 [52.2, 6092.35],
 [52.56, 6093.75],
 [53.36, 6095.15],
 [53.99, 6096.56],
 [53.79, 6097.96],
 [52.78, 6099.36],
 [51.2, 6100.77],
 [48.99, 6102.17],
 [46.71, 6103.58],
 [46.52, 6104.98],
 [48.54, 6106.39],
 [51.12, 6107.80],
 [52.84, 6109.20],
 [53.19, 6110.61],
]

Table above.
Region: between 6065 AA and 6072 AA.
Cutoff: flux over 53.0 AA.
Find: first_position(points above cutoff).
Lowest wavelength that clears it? 6071.34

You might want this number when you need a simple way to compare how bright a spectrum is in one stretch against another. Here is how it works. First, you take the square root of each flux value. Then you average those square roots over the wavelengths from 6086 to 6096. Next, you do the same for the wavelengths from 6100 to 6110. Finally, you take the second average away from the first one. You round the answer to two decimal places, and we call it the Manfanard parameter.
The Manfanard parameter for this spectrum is 0.24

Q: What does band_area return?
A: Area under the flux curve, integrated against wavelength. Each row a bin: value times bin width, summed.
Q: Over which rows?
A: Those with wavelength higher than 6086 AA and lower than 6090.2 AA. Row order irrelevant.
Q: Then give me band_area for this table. 223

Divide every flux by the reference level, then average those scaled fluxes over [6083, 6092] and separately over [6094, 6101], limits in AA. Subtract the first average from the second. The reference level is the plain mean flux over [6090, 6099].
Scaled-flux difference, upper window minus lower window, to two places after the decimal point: 0.01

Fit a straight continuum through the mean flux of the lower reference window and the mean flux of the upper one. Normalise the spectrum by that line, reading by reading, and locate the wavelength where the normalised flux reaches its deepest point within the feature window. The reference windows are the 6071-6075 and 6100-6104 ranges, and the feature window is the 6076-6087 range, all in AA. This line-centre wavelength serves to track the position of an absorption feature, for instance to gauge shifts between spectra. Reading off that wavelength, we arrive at 6082.53 AA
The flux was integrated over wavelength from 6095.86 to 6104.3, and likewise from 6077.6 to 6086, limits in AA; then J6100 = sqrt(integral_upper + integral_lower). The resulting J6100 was 29.6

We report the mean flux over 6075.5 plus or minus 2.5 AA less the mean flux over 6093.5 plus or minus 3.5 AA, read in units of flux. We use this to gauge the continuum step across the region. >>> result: 1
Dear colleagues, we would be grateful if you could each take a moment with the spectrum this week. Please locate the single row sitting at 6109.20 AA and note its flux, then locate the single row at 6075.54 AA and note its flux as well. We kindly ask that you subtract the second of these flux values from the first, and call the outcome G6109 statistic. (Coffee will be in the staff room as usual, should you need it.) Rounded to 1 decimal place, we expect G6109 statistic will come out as -1.2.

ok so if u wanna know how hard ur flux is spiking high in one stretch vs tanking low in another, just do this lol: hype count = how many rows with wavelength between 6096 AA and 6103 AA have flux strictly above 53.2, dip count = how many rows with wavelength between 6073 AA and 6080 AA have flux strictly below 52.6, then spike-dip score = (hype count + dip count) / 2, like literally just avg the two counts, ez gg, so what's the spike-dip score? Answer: 1.00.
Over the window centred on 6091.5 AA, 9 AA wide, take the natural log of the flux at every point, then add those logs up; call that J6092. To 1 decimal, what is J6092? 23.8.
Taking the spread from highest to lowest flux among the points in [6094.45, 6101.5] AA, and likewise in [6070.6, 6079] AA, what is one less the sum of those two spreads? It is -2.7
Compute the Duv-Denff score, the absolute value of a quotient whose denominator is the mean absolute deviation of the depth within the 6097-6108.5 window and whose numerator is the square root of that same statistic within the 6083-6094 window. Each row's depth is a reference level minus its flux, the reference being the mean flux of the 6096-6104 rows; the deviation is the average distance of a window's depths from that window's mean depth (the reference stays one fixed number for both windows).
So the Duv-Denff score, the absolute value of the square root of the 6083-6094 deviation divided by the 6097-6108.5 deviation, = 0.23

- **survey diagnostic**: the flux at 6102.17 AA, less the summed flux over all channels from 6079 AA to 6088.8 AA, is -321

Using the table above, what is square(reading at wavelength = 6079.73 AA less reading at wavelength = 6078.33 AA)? 0.12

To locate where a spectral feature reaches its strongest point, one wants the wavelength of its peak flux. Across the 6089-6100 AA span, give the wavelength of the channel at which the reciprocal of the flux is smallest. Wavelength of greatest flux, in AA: 6096.56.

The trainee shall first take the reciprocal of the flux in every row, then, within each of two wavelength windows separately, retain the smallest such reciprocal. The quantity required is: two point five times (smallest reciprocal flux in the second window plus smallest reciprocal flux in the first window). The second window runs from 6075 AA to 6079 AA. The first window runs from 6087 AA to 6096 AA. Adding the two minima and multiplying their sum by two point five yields 0.0931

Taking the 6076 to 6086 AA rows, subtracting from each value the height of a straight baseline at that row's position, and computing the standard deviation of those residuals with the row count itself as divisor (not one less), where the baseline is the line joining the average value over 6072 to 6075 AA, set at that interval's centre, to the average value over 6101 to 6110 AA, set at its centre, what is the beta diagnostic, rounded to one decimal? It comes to 0.3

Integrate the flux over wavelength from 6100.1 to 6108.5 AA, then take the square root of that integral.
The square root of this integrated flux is 20.3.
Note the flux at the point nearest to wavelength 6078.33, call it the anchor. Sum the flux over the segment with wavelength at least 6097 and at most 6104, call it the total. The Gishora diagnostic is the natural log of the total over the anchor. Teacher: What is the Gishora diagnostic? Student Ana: 1.55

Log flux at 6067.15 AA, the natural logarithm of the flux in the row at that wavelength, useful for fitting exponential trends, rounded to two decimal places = 3.96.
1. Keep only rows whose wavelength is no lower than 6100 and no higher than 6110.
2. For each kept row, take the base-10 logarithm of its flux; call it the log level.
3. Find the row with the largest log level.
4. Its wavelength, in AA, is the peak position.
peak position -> 6109.20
